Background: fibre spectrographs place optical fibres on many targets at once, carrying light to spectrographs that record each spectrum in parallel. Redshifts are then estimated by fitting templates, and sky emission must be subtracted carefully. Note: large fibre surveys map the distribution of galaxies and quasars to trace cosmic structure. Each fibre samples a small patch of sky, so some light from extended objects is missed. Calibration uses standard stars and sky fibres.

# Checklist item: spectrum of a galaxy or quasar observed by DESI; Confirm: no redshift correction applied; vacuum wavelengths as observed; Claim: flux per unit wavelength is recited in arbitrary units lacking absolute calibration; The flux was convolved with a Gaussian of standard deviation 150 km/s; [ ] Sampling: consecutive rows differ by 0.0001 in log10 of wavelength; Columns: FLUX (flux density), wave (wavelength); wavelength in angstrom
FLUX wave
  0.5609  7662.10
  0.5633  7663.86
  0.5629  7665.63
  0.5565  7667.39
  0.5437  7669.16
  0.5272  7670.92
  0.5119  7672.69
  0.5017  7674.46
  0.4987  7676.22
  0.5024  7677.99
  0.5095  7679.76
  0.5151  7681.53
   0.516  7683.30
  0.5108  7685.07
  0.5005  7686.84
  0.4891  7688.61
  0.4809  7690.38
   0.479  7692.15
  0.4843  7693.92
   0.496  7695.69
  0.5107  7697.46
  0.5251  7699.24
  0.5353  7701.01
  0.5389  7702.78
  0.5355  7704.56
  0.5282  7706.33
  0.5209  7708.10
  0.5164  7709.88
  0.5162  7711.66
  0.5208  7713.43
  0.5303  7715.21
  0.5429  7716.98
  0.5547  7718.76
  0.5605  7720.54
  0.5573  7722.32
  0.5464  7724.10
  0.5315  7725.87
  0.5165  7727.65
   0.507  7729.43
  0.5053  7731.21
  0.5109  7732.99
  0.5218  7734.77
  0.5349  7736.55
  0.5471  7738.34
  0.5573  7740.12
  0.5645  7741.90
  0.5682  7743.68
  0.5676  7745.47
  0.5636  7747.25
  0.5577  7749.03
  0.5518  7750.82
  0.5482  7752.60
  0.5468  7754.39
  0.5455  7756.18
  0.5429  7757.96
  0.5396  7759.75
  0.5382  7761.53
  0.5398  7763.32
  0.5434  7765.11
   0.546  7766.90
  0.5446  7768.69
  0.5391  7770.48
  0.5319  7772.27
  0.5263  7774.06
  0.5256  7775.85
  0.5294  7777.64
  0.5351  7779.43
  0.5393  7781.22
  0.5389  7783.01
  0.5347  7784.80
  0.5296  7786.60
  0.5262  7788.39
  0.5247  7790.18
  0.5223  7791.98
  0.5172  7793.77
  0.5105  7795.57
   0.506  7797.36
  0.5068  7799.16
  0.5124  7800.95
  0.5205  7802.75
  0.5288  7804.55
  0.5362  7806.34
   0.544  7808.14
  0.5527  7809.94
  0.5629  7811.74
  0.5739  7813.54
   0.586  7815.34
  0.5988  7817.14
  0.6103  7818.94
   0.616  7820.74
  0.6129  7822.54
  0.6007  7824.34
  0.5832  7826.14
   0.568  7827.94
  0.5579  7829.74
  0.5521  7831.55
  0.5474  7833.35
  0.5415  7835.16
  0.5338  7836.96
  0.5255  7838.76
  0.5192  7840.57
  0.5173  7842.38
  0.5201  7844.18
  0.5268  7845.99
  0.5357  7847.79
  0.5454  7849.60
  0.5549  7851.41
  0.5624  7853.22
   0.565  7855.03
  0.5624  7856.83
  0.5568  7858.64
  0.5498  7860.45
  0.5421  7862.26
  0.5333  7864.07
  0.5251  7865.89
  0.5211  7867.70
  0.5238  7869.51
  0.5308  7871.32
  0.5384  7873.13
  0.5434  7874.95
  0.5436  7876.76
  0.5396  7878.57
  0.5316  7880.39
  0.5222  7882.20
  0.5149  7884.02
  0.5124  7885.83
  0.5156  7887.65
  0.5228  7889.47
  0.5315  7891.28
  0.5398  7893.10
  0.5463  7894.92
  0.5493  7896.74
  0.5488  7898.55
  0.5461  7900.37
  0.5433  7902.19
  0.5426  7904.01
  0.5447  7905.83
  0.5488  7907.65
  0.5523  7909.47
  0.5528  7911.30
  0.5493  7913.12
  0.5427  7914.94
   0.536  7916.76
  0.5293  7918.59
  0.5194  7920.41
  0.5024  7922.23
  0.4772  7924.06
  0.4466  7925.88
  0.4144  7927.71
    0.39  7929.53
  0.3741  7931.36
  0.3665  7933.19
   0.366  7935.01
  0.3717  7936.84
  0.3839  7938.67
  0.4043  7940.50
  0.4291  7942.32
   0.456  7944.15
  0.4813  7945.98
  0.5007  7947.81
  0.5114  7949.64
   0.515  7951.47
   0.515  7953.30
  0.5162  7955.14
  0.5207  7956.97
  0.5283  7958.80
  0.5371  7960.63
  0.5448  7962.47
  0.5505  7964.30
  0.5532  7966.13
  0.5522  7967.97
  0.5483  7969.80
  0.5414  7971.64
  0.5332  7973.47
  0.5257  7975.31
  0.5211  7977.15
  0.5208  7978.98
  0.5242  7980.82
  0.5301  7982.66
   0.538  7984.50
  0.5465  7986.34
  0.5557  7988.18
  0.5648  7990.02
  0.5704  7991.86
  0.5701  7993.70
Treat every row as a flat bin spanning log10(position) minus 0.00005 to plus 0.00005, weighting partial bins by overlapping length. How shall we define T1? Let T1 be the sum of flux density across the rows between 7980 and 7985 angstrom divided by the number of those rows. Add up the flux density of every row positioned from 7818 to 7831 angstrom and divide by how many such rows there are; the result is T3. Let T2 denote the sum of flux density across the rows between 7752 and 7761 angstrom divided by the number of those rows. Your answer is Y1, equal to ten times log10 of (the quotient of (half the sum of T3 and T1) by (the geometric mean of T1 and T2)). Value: 0.19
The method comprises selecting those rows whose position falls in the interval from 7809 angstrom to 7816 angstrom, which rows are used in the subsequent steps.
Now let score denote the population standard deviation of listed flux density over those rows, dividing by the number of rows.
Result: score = 0.012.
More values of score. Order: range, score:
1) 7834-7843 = 0.009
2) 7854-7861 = 0.006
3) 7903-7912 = 0.004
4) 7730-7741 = 0.019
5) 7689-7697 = 0.007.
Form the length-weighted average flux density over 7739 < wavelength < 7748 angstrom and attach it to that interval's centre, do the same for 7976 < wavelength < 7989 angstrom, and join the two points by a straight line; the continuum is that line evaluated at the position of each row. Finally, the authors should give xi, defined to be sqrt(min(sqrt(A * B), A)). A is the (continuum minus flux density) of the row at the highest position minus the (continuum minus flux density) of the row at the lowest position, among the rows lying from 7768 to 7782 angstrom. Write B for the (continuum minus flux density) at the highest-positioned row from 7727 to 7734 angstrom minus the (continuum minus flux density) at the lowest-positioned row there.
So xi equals 0.06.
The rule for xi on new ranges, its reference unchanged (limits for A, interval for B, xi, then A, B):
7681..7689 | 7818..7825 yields 0.12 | 0.025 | 0.0089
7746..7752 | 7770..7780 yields 0.08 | 0.011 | 0.0028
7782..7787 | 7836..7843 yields 0.09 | 0.009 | 0.0158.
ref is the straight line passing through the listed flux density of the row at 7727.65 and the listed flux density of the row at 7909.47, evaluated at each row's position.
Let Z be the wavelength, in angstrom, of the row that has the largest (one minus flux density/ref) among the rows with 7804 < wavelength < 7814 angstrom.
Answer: 7804.55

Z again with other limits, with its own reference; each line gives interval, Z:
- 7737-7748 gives 7738.34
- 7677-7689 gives 7688.61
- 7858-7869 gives 7867.70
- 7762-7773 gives 7772.27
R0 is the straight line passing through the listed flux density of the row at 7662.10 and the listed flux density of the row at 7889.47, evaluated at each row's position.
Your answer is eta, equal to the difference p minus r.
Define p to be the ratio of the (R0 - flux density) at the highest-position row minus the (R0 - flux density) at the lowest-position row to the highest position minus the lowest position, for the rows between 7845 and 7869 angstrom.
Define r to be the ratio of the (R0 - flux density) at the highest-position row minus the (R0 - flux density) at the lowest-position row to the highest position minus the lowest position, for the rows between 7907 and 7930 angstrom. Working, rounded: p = 0.0001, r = 0.0071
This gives -0.0070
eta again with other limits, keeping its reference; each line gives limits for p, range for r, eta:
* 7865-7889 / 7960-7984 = 0.0001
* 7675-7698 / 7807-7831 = 0.0001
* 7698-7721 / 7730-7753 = 0.0003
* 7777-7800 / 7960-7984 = 0.0007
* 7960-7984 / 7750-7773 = -0.0006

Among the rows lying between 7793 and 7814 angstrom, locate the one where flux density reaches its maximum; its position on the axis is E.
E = 7813.54 angstrom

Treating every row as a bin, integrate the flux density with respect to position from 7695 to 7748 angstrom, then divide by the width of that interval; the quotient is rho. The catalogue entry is 0.534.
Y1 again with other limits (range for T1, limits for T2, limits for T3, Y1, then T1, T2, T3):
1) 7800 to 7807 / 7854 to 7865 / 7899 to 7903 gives -0.03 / 0.524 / 0.552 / 0.545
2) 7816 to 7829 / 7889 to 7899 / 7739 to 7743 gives 0.09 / 0.599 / 0.540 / 0.561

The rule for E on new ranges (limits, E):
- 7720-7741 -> 7720.54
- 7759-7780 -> 7766.90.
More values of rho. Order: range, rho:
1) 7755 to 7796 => 0.534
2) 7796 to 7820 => 0.549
